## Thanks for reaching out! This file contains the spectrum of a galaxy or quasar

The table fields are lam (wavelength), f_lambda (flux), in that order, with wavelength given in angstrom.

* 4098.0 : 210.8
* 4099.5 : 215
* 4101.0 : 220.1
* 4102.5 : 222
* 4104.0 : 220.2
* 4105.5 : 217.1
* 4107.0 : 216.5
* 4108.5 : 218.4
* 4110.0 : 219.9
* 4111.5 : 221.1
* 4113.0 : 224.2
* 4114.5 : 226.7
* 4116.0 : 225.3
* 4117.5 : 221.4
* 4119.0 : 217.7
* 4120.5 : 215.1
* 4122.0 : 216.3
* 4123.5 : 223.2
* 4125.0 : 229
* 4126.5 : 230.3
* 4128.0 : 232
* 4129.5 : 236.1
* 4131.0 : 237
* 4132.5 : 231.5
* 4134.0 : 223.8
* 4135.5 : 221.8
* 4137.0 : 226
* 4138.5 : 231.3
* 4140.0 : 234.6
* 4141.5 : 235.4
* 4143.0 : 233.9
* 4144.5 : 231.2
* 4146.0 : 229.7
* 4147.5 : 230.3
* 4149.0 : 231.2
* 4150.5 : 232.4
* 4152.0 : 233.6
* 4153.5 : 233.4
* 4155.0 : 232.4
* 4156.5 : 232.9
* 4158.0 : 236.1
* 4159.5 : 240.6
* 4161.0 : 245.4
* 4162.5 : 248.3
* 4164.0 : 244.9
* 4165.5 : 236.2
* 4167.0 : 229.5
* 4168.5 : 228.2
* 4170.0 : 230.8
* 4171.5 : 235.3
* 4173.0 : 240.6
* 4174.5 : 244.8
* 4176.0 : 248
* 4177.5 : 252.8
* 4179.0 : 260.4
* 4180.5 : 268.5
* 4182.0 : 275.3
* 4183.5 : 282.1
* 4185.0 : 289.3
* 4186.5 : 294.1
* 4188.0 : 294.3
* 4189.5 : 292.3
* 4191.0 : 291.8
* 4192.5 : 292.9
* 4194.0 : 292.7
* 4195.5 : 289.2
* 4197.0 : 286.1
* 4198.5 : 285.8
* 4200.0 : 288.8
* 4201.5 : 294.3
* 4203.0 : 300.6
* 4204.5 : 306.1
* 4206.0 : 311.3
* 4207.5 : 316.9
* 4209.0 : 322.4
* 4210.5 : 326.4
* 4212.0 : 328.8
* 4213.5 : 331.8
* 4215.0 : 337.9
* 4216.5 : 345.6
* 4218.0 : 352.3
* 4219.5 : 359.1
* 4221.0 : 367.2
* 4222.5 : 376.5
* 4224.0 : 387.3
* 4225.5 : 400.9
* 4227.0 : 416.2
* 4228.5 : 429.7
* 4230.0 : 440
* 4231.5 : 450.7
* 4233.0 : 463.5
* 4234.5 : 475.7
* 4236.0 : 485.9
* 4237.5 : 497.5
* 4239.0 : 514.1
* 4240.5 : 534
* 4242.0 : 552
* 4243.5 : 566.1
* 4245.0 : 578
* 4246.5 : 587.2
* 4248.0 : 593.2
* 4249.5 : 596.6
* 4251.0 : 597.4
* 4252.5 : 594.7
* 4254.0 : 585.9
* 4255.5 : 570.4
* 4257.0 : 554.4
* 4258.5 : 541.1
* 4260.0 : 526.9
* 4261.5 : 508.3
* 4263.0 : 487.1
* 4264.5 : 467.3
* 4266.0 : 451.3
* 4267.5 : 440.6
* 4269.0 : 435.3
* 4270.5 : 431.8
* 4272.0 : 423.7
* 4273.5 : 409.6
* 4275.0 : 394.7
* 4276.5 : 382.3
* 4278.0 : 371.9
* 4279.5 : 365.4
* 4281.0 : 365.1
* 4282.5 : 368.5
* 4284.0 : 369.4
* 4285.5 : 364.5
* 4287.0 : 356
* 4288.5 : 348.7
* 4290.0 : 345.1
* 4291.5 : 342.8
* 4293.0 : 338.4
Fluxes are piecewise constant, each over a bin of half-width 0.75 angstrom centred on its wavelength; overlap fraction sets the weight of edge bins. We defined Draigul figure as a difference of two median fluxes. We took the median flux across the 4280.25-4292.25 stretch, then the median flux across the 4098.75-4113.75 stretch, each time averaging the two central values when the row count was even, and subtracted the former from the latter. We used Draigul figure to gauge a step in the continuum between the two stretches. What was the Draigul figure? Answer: -140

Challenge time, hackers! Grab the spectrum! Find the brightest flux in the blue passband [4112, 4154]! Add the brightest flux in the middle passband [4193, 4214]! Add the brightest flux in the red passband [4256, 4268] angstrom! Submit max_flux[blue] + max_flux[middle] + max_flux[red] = 1123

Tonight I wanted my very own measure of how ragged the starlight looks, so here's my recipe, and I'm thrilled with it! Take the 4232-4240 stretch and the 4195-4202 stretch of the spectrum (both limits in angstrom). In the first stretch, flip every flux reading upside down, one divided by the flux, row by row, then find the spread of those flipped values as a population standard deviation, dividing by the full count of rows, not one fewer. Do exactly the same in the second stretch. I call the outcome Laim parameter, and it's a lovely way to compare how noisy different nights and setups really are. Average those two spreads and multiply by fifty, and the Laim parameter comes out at 0.0027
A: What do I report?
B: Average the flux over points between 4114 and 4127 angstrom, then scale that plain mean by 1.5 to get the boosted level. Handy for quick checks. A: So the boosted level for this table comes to 334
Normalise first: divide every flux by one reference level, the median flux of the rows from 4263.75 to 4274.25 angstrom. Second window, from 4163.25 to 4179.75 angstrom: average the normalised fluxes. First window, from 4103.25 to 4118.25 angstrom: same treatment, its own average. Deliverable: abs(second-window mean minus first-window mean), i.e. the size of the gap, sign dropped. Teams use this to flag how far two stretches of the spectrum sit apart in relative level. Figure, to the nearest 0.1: 0.0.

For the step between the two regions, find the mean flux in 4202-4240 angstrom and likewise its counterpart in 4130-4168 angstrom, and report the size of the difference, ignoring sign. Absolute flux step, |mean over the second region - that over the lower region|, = 152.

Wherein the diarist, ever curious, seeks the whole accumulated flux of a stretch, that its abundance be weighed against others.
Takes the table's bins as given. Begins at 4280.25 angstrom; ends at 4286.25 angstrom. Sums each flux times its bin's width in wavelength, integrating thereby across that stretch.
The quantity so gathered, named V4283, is 2201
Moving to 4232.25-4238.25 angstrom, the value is 2884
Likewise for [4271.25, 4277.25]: 2415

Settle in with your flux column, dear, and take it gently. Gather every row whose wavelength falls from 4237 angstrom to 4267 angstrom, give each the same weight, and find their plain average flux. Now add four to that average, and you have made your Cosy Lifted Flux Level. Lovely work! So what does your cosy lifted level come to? 549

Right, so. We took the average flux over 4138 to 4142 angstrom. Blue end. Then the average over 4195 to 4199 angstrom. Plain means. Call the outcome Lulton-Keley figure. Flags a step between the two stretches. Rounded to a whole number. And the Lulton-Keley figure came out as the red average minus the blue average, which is 53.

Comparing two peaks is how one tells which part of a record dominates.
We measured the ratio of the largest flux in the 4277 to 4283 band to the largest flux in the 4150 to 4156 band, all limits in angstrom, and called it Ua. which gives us 1.59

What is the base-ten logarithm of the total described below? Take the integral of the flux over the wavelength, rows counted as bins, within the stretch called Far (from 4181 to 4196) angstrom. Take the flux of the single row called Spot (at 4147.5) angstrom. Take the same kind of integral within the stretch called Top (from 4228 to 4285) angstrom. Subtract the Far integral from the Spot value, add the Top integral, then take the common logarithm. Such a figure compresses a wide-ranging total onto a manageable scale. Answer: 4.37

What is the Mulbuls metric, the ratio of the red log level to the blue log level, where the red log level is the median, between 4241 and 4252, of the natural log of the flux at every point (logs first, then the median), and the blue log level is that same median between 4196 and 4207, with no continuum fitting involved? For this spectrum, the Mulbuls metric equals 1.12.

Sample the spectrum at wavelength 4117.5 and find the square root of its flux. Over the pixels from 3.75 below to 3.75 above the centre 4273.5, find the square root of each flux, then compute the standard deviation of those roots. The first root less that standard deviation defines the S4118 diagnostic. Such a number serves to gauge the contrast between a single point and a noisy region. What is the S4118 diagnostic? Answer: 14.4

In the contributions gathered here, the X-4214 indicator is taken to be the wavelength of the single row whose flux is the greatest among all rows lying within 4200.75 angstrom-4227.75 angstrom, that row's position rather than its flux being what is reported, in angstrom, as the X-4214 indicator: 4227.0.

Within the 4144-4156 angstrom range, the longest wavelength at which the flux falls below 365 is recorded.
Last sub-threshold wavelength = 4155.0 angstrom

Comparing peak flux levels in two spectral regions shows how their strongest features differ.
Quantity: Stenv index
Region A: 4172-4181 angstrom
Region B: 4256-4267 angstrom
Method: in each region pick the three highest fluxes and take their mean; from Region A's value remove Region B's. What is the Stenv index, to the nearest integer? -280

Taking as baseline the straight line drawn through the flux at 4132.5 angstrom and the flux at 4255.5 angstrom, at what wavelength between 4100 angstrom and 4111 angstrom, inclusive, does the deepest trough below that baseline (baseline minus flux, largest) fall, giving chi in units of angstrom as 4110.0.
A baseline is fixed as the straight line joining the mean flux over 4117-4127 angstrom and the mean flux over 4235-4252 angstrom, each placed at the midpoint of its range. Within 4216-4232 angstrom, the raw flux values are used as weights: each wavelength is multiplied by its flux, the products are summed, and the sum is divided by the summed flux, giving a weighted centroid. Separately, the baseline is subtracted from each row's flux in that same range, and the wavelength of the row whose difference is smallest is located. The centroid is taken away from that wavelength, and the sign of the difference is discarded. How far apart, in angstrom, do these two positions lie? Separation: 7.9 angstrom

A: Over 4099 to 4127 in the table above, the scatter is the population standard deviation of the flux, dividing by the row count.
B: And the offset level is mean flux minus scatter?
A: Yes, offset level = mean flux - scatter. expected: 217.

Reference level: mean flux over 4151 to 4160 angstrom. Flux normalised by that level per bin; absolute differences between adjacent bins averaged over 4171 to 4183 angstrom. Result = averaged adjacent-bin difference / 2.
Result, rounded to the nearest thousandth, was 0.012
